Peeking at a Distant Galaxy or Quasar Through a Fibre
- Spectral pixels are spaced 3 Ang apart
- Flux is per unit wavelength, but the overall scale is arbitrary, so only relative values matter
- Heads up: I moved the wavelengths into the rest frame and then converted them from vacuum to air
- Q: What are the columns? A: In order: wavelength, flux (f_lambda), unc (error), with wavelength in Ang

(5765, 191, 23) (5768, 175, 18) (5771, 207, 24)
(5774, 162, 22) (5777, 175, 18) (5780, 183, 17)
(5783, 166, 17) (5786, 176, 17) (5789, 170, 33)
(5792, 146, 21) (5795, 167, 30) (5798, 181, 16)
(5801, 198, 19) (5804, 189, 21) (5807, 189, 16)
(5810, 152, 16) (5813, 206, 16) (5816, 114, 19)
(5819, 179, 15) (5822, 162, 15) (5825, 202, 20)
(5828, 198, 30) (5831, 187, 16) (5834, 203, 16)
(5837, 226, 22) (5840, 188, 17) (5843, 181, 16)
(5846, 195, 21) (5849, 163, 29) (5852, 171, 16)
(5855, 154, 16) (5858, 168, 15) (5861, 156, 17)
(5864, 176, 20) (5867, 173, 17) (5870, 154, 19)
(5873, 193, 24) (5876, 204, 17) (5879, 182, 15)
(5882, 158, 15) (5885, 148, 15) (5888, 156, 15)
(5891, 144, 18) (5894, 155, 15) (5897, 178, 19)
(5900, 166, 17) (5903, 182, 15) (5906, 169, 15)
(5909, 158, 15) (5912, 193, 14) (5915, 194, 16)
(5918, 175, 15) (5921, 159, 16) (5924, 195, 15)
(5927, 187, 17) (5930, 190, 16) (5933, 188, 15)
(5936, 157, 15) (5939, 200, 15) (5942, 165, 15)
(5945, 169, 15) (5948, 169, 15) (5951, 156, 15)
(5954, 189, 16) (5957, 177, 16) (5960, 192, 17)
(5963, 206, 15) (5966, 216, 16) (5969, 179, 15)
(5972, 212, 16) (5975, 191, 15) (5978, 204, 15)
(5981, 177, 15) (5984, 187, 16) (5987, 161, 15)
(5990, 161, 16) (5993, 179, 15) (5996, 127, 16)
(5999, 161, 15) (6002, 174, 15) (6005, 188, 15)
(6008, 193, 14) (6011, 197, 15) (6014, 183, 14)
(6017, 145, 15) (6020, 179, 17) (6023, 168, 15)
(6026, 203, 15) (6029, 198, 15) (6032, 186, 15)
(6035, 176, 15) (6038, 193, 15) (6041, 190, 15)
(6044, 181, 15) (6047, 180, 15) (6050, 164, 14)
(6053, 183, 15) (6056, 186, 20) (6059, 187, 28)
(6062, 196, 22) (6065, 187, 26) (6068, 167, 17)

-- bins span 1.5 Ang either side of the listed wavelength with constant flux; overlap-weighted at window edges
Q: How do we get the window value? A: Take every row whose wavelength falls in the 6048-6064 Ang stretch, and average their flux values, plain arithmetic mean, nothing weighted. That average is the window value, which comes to 183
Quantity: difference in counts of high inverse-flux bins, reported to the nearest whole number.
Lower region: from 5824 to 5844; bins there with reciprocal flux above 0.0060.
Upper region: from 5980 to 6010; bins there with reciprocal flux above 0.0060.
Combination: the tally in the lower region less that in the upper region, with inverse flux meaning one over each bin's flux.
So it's -4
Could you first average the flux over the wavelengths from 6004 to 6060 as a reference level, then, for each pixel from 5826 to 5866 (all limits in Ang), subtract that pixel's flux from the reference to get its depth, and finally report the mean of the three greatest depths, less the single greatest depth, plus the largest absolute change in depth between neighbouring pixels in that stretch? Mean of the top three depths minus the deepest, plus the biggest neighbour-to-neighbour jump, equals 34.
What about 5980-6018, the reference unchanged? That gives 35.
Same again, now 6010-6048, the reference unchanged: 20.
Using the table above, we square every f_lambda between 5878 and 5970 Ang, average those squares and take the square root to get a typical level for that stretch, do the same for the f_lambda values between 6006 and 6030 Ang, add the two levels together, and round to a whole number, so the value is 361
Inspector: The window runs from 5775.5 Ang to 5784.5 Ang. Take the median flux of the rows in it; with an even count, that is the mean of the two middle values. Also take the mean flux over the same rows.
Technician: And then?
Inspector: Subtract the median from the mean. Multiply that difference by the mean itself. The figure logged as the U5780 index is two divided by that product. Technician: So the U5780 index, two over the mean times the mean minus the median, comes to -0.034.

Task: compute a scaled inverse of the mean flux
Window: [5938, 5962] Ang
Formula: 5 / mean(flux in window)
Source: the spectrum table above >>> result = 0.0282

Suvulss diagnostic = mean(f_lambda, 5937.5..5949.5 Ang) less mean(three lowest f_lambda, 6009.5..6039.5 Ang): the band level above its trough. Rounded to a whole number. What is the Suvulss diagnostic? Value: 13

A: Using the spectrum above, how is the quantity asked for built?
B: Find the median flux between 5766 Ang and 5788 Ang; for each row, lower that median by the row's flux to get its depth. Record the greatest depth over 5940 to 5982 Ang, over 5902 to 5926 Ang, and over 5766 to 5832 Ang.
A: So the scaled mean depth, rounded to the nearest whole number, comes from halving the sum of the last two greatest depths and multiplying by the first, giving 741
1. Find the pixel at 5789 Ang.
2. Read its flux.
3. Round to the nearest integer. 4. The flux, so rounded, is 170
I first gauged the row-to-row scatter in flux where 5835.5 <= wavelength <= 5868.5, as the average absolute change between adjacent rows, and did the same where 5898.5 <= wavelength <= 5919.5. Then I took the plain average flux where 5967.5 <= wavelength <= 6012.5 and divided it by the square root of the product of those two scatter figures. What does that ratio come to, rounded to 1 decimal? 11.1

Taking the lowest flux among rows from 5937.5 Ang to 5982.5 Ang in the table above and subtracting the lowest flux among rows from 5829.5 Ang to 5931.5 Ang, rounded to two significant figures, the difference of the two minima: 12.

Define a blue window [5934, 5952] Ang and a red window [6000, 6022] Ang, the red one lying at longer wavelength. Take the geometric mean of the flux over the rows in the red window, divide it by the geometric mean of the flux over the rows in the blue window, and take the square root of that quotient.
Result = 1.03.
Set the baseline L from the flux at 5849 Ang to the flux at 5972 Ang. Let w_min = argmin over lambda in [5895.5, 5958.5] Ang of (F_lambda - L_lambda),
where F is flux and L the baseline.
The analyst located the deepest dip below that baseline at 5951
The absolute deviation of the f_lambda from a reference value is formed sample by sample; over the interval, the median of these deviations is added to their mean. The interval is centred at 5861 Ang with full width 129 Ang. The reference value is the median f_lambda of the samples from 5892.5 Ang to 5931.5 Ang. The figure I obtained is 33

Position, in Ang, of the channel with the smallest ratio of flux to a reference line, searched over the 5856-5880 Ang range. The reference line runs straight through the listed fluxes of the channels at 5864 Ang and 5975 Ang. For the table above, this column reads 5870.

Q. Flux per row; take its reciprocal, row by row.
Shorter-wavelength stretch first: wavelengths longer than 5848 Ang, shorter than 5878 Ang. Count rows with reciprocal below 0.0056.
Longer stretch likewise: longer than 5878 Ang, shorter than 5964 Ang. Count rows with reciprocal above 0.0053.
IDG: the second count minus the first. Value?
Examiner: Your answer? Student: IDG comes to 19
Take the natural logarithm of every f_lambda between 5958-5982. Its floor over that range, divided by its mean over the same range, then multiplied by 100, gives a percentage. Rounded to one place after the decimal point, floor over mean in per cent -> 98.0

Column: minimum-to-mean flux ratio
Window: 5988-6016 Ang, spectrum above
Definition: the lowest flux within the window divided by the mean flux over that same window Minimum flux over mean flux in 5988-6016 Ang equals 0.73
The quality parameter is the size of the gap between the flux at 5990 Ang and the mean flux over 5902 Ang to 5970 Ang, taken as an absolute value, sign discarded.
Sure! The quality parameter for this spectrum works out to 20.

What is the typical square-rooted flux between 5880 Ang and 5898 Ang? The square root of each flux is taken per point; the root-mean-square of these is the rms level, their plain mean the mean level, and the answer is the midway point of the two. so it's 12.5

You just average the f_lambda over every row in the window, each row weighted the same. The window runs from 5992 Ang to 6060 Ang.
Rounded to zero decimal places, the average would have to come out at 179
